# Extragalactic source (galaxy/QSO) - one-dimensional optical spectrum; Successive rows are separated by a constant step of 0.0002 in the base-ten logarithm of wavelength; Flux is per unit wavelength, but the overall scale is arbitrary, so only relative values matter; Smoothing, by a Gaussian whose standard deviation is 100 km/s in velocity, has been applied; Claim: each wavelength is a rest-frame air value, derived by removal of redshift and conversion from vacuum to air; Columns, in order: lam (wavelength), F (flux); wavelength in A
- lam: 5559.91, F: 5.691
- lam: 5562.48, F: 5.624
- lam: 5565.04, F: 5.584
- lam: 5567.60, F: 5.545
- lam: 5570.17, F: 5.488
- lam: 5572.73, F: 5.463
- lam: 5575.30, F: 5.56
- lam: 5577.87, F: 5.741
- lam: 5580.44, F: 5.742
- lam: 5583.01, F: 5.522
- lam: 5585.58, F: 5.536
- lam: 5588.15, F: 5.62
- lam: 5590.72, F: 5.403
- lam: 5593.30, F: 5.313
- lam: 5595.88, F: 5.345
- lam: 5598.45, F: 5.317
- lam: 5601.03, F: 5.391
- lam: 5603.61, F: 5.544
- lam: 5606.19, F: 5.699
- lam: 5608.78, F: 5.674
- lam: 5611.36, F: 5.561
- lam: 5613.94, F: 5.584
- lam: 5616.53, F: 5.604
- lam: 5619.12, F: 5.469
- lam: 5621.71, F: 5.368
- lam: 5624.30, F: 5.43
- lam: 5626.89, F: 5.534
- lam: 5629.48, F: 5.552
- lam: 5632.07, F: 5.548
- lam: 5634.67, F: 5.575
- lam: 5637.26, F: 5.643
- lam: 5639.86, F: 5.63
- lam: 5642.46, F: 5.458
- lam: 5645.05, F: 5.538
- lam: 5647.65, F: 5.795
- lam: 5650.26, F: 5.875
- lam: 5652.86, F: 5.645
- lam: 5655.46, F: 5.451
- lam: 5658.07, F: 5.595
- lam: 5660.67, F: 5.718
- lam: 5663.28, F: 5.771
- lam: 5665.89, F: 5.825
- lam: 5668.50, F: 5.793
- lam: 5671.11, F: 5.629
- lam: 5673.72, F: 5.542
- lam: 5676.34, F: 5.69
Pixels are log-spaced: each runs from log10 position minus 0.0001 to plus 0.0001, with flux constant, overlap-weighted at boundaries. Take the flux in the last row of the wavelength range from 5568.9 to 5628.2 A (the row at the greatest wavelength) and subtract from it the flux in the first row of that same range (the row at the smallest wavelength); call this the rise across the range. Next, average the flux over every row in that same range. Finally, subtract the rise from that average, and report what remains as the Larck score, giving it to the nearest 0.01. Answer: 5.47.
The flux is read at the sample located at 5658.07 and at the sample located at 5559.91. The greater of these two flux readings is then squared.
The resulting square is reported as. 32.4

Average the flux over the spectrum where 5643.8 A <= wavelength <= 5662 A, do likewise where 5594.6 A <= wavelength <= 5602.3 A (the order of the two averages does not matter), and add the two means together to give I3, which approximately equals 11.01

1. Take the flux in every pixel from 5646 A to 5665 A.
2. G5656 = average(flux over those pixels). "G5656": 5.69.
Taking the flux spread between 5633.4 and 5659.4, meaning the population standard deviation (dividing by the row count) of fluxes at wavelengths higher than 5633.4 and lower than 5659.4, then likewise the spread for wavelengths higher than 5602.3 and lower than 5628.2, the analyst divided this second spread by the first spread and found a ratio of 0.77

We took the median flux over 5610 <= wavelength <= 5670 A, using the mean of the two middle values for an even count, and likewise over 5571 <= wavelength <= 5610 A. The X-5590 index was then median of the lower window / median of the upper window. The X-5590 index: 0.99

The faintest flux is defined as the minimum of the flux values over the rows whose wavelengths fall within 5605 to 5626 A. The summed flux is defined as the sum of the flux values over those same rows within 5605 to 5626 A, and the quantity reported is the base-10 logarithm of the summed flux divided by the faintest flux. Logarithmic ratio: 0.92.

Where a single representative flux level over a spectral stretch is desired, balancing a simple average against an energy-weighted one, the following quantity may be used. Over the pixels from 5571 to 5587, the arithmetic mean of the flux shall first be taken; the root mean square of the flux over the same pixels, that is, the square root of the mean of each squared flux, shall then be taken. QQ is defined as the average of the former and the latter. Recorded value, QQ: 5.59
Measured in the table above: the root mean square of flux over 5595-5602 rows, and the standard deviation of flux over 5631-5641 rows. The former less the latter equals 5.31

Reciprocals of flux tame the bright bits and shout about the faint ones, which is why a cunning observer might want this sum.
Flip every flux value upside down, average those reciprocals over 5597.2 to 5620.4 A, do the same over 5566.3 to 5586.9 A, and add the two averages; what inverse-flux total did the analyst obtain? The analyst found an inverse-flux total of 0.360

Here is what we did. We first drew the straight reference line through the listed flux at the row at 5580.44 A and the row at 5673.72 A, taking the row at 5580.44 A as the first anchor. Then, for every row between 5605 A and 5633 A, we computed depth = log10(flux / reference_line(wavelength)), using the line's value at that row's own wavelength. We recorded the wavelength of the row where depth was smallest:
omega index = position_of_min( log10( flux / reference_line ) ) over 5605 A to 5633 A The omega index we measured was 5621.71 A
